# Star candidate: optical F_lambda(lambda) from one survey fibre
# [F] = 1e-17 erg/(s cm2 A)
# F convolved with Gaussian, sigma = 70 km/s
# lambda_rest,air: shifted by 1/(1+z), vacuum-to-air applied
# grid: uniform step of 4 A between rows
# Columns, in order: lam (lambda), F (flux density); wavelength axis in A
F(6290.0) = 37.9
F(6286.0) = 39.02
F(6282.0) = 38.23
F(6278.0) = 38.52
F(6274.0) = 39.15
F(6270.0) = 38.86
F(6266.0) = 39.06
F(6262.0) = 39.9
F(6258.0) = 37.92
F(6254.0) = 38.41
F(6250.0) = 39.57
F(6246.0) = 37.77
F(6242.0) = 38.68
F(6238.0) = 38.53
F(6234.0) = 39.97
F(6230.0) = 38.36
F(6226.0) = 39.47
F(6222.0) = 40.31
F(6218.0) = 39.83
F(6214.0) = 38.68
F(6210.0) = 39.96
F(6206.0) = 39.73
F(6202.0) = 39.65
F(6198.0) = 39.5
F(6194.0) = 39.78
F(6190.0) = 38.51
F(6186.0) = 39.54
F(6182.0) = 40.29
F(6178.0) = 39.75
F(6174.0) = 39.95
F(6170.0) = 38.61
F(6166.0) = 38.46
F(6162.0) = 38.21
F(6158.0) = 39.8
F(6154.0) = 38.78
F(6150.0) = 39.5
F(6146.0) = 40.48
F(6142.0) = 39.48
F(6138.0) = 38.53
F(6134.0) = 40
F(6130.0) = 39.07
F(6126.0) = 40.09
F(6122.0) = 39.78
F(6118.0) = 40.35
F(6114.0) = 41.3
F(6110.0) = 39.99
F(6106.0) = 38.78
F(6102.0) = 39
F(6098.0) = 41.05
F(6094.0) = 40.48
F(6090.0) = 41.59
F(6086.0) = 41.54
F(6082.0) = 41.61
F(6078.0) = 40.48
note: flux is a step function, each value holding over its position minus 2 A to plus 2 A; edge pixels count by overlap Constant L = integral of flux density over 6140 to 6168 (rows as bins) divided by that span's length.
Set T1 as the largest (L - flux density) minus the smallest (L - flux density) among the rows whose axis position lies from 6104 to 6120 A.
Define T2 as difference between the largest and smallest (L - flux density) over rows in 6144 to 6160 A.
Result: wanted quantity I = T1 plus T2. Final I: 4.2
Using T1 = 2.52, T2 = 1.70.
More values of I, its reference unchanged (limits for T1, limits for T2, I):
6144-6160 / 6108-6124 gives 3.2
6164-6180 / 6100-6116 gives 4.0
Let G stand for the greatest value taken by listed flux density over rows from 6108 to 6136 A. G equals 41.3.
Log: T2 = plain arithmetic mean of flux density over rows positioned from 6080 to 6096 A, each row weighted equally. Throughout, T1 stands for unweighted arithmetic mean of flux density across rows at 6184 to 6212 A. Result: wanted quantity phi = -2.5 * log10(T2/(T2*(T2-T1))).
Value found 0.6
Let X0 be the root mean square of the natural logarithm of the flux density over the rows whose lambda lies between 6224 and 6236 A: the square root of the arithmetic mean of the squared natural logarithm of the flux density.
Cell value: 3.67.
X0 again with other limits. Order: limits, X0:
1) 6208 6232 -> 3.67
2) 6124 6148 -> 3.68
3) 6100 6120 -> 3.69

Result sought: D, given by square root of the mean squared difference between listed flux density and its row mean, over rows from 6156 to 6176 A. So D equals 0.72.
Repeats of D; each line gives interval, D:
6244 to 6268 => 0.80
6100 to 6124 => 0.84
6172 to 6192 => 0.60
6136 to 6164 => 0.73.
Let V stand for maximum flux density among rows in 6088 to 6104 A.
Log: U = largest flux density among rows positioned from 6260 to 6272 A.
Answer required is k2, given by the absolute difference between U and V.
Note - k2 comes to 1.7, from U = 39.9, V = 41.59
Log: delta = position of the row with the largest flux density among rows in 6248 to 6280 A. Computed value 6262.0 A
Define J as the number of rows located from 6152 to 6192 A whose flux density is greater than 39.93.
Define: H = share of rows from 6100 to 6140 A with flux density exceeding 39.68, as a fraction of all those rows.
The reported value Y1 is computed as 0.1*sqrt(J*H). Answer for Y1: 0.11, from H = 0.60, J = 2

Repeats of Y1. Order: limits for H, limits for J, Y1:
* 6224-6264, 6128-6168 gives 0.06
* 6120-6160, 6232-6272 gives 0.07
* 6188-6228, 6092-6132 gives 0.17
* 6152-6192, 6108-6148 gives 0.15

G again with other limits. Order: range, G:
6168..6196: 40.29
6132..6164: 40.48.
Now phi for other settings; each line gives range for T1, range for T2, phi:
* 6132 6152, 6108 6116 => 0.0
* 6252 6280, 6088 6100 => 0.9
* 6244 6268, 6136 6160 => -0.5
